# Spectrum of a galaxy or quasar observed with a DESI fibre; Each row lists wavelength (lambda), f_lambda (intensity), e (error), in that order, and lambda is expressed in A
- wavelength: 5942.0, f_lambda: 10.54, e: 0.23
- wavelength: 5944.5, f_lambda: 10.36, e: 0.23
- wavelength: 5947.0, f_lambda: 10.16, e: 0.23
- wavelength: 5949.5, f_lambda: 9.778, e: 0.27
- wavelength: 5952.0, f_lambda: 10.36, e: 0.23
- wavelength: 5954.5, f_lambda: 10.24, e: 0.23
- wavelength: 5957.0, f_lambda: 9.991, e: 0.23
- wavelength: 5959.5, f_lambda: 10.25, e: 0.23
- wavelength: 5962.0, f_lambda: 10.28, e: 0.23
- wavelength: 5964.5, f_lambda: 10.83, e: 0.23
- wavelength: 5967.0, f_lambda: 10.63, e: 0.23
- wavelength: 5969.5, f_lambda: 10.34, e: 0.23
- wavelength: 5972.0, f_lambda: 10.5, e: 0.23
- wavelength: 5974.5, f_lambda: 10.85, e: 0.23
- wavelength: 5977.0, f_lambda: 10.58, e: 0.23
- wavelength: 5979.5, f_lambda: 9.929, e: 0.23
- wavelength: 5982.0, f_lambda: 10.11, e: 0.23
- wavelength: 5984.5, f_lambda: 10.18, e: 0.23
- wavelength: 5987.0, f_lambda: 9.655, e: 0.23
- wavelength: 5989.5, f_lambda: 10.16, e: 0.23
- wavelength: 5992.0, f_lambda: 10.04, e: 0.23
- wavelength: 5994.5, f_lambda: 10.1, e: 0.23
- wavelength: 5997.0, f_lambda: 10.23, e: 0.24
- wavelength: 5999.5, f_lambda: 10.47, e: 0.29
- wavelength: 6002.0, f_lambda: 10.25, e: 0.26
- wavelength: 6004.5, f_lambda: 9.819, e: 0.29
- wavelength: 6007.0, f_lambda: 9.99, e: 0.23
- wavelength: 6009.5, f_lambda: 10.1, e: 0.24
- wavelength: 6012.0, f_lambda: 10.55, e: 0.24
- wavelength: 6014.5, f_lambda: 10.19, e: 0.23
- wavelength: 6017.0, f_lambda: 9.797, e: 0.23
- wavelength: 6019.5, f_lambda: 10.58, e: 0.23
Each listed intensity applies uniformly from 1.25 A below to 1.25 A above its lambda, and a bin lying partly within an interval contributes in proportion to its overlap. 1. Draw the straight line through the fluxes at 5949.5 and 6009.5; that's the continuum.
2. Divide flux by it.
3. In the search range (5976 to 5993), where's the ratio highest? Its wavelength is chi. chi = 5977.0 A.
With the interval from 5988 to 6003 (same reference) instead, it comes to 5999.5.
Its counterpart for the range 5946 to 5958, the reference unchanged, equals 5952.0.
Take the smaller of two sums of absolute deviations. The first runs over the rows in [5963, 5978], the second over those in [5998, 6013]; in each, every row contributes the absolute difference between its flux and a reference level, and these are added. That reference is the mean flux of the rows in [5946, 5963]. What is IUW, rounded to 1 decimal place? 1.4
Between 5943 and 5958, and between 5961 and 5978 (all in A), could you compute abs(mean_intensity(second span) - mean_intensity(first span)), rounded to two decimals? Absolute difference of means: 0.42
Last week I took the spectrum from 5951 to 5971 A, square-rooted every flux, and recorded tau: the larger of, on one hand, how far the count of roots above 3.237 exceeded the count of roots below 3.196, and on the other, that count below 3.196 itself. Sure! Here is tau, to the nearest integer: 1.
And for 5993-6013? 4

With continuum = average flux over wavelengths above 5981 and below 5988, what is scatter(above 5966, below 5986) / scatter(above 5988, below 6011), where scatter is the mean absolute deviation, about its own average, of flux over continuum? 1.9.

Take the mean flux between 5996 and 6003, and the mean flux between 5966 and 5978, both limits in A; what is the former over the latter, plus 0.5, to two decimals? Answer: 1.48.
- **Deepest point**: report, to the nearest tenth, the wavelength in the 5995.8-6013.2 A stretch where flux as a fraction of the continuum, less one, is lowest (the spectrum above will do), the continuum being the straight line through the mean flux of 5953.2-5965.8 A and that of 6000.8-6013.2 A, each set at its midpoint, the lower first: 6004.5 A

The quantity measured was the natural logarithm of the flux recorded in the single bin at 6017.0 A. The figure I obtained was 2.28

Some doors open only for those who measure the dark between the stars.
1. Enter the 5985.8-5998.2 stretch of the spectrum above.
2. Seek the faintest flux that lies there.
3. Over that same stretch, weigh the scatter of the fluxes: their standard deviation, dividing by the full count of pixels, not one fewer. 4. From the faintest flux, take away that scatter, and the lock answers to 9.5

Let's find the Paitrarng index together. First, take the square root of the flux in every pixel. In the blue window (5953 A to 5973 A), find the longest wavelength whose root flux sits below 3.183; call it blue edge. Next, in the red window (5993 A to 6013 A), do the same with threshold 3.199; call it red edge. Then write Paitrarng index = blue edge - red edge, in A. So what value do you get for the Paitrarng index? -52.5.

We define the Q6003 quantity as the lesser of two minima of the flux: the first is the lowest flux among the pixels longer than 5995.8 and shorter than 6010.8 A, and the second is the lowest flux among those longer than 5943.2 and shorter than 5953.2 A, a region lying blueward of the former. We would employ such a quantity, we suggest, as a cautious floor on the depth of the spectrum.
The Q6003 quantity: 9.78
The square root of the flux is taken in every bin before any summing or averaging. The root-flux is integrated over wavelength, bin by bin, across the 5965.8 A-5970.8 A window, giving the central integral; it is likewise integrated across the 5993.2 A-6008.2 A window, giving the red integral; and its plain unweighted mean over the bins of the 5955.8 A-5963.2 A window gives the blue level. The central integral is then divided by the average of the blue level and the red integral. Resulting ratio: 0.6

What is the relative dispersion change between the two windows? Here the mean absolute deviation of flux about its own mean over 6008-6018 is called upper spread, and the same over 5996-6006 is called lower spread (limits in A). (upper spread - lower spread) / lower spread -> 0.13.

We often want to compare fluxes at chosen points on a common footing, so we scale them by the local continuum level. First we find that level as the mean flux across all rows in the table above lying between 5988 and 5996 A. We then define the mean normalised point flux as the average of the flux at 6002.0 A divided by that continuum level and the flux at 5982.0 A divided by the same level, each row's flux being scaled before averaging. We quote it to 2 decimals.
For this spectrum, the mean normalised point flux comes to 1.01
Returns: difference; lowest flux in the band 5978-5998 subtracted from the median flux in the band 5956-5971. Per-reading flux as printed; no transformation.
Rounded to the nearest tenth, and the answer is 0.7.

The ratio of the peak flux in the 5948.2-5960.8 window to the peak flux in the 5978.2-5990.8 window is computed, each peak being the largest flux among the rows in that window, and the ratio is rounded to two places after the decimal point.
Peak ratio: 1.02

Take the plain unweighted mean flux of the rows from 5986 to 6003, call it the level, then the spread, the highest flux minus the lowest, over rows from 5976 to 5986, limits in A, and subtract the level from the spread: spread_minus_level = -9.5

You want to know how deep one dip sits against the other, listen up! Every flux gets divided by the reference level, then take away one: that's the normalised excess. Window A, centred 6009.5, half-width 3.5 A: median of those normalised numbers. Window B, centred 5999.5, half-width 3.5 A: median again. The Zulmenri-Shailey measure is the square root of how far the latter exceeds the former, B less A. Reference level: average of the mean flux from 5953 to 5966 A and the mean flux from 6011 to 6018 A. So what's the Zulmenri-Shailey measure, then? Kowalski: 0.12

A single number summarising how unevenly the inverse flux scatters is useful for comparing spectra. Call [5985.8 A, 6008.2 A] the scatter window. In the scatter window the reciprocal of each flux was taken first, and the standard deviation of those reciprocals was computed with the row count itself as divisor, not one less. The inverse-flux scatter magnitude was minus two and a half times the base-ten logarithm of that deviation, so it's 6.61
